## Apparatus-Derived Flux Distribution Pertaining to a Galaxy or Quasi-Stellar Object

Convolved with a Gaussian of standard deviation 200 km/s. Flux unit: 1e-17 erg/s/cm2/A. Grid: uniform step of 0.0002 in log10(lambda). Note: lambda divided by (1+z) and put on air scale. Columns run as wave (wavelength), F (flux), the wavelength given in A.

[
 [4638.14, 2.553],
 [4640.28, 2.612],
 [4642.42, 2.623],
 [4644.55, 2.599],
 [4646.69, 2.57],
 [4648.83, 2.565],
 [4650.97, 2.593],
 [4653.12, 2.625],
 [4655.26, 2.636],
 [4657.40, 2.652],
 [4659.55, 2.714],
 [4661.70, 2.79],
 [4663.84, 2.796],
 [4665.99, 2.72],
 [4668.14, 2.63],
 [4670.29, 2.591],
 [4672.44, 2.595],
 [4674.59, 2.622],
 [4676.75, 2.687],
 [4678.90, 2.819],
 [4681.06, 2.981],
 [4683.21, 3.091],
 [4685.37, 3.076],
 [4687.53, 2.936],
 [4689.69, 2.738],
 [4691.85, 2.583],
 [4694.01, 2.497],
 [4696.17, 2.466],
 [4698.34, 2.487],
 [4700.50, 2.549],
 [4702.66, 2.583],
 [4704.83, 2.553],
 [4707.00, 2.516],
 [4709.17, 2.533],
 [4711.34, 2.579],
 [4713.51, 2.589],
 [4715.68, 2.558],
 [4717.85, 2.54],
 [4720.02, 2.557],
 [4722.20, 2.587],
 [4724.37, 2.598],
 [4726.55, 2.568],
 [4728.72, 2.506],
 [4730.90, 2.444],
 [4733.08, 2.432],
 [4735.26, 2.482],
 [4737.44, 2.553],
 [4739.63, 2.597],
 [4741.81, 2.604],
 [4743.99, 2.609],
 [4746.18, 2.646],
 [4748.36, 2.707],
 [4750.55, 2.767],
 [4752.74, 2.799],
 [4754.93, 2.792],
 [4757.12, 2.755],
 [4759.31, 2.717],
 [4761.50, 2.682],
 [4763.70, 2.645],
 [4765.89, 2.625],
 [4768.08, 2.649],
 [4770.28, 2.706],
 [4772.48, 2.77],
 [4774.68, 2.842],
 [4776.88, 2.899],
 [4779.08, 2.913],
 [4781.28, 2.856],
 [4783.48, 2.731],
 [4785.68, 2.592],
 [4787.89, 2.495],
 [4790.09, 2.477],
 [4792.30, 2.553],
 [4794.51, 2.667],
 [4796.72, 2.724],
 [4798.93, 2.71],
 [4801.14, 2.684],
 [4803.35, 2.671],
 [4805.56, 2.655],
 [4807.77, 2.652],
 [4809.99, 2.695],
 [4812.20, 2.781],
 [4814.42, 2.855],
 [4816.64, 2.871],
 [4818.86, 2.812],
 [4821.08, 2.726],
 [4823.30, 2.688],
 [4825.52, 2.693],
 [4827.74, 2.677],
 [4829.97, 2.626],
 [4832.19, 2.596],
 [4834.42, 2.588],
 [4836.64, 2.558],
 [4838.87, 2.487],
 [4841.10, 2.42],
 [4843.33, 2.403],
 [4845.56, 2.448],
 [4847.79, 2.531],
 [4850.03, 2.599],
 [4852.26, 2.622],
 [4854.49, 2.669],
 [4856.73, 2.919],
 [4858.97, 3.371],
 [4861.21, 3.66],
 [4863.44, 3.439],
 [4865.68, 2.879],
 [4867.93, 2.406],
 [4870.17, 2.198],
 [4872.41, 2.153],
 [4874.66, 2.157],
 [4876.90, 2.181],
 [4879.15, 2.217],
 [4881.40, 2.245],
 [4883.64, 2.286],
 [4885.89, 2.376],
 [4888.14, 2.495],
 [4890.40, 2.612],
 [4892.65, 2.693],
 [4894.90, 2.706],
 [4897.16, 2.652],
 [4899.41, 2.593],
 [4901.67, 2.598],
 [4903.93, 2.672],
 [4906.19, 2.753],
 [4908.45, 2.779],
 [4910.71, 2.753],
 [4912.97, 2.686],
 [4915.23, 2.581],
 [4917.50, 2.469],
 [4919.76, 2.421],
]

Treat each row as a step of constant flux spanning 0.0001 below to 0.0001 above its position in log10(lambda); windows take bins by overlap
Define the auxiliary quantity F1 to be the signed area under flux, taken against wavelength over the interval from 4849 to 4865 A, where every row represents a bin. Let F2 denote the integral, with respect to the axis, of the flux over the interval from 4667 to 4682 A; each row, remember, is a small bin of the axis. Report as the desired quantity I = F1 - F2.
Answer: 8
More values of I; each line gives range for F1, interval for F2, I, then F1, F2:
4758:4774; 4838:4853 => 6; 43.0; 37.5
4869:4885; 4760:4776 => -8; 35.4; 43.3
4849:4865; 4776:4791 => 8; 48.6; 40.7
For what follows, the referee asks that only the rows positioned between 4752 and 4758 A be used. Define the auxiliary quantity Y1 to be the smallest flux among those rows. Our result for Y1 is 2.755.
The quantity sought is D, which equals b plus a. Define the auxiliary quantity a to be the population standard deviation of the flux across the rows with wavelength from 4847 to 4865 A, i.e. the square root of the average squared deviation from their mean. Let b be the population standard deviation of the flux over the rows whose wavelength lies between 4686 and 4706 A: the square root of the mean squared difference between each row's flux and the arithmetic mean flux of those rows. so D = 0.56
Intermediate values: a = 0.42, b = 0.141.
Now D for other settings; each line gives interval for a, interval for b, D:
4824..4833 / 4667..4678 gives 0.07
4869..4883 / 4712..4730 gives 0.06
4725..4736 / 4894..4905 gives 0.09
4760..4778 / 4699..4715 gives 0.12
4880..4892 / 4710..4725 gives 0.15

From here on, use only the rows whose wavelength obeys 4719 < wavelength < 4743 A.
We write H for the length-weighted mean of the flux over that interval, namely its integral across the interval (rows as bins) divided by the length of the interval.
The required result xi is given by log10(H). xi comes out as 0.405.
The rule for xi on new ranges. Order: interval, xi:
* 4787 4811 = 0.421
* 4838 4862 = 0.436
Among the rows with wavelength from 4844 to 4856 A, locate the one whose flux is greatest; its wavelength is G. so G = 4854.49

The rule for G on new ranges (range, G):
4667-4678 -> 4676.75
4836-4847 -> 4836.64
